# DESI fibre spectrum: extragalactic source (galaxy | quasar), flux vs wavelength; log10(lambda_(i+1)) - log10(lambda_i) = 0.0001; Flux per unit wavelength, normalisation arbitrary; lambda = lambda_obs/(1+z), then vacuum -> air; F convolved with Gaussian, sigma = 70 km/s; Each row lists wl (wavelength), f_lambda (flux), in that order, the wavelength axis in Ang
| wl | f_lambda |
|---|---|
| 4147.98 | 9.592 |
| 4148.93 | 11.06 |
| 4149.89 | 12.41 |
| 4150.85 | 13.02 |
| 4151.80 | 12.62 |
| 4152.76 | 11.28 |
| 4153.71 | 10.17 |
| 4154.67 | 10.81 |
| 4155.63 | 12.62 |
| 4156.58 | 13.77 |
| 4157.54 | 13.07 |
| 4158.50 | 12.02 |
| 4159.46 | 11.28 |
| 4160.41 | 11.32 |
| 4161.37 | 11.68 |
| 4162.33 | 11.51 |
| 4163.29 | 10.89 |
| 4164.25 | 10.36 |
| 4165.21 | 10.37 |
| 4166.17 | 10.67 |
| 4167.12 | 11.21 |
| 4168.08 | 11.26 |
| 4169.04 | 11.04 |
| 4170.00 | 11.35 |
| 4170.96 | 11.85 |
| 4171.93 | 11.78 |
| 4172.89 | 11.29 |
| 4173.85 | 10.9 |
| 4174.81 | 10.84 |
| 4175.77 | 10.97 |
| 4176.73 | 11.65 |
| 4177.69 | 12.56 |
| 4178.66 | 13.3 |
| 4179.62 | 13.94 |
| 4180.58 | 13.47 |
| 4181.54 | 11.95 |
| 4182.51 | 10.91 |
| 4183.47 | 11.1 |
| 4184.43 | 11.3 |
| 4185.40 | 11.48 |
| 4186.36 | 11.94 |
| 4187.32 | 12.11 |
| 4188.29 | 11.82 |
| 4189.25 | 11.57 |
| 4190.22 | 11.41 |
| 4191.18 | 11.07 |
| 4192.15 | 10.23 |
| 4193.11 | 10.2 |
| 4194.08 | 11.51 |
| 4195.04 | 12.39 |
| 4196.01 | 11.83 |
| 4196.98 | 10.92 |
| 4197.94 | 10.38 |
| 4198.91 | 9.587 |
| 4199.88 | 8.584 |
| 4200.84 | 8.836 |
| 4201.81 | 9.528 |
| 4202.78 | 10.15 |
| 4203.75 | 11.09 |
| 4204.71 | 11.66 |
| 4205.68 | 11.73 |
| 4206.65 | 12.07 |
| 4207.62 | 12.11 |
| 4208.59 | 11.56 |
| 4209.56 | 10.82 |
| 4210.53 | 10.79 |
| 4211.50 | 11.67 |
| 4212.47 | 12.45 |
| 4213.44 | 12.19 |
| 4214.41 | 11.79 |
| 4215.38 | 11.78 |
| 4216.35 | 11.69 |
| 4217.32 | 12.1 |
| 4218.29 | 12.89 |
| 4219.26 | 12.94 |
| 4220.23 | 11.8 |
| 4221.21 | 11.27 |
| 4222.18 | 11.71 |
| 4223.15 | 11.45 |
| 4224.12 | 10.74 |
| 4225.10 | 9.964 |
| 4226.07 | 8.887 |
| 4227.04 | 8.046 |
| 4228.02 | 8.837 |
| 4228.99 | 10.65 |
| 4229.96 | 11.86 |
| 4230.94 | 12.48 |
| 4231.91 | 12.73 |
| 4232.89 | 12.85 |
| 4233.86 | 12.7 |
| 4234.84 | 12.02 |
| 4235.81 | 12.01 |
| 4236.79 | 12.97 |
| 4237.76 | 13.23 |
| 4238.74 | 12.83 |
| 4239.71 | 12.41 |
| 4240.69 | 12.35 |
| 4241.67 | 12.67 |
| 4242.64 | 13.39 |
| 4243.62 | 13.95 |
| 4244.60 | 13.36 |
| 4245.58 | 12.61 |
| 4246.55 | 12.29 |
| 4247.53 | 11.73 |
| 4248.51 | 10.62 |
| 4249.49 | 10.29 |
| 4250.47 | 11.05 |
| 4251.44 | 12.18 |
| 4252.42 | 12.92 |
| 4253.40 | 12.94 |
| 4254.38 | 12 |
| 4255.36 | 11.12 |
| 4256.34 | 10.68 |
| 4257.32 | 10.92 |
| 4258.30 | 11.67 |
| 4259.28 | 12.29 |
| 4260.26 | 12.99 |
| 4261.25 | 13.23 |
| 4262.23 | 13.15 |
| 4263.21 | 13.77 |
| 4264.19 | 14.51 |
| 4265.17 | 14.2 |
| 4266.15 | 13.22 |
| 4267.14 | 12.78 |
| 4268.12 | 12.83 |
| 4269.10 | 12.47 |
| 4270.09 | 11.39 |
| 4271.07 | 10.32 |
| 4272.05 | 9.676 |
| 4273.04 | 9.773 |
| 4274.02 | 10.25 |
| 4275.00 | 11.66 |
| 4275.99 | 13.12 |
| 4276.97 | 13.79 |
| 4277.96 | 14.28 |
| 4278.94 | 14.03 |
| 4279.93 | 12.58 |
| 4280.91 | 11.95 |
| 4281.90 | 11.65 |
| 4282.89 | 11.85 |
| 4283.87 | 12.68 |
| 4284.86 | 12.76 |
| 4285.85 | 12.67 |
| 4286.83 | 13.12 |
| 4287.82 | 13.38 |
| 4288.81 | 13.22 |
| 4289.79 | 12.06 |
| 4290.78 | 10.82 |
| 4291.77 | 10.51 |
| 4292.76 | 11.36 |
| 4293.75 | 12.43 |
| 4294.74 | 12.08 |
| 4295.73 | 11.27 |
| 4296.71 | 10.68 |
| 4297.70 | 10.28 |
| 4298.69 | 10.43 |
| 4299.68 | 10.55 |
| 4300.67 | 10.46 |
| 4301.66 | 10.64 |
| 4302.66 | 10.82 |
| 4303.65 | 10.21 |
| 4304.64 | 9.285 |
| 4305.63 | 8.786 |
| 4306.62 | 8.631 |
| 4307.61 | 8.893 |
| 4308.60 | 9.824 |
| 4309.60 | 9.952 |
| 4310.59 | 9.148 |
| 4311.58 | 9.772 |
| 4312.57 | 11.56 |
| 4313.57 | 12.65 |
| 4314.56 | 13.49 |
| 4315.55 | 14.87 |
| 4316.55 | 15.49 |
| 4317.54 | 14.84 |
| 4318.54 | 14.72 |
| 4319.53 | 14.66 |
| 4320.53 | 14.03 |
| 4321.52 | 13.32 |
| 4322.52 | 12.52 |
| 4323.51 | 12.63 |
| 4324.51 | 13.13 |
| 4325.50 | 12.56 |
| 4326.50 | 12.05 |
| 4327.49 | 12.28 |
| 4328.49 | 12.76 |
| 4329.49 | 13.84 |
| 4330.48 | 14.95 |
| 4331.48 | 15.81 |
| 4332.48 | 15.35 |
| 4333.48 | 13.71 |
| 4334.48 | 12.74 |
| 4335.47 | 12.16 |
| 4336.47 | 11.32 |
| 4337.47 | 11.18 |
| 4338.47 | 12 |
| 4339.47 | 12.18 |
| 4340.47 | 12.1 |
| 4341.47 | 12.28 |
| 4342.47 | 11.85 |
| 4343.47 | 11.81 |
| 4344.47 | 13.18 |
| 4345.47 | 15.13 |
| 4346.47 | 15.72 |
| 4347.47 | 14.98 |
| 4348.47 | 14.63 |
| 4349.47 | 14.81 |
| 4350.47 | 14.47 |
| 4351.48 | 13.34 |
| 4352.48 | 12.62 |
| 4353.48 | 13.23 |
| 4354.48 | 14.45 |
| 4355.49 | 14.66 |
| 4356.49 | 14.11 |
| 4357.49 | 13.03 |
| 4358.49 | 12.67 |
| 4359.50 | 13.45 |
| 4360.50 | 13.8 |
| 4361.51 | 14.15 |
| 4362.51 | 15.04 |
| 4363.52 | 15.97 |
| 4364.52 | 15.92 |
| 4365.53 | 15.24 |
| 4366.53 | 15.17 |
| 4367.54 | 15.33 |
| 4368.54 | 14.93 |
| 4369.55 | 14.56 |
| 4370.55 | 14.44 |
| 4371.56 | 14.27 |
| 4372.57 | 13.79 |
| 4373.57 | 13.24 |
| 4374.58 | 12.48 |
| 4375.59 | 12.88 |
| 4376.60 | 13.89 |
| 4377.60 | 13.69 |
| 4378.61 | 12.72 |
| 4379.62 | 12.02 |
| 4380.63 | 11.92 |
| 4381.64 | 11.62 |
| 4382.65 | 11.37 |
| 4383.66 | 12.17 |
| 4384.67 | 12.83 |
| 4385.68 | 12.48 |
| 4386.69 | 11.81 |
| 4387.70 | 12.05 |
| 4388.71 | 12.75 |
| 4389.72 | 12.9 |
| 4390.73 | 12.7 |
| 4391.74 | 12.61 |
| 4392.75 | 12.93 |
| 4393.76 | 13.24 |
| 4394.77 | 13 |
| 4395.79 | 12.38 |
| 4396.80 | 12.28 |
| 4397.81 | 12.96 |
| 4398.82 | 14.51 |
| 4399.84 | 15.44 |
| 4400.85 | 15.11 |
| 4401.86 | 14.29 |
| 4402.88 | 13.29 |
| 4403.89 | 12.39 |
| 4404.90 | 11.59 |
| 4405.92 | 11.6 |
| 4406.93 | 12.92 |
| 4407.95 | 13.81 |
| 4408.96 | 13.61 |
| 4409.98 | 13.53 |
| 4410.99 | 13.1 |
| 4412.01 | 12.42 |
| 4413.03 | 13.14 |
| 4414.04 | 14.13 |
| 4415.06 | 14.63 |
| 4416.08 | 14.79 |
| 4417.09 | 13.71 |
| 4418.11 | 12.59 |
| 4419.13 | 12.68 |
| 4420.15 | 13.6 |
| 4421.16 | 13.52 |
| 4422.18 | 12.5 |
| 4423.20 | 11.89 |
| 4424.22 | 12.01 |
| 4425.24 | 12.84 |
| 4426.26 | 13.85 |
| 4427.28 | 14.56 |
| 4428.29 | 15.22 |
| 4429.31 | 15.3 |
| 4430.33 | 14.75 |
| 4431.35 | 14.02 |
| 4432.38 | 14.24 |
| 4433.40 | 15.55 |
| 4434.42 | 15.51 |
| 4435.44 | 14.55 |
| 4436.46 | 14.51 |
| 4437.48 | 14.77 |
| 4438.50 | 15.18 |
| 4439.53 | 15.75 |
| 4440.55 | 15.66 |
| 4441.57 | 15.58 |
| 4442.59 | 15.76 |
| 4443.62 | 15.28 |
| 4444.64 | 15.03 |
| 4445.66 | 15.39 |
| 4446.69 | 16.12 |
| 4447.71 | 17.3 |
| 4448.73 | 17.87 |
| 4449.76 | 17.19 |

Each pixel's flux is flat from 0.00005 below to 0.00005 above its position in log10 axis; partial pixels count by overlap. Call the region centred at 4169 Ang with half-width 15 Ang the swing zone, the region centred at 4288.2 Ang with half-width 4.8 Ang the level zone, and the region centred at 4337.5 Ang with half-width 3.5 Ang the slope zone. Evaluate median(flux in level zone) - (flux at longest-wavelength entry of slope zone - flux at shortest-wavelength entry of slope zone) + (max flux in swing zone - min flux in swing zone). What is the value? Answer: 16.9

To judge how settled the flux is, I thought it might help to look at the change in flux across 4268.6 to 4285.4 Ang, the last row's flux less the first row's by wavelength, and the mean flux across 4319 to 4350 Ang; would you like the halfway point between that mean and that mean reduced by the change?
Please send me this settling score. 13.1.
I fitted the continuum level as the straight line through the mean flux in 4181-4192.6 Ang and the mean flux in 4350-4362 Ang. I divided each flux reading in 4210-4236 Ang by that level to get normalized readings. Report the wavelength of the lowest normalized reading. 4227.04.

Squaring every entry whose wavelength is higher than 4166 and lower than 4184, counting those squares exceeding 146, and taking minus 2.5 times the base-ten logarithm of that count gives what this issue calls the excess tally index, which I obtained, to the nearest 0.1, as -1.5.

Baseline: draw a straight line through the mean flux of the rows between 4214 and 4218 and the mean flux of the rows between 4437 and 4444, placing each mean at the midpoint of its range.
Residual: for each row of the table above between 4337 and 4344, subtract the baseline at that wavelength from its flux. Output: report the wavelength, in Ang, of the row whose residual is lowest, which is 4337.47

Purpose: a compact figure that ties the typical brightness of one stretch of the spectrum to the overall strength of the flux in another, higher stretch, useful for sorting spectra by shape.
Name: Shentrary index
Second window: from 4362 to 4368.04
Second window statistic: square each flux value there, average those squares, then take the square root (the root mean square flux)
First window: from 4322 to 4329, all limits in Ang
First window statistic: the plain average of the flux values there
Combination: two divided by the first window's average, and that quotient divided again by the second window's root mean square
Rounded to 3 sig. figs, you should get 0.0103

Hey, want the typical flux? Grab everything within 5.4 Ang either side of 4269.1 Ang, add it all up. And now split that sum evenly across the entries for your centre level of 11.9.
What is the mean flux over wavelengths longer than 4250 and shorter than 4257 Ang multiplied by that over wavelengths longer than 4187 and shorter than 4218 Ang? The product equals 132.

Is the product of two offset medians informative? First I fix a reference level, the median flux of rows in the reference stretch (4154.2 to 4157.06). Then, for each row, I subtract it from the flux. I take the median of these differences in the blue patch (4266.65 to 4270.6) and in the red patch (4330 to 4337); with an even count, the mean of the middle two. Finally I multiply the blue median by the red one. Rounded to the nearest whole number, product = 0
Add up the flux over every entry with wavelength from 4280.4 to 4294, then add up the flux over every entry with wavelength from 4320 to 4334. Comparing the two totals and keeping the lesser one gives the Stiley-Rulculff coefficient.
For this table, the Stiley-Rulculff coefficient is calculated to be 170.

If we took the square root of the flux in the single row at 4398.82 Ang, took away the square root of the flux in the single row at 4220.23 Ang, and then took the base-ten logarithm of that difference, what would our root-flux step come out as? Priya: -0.43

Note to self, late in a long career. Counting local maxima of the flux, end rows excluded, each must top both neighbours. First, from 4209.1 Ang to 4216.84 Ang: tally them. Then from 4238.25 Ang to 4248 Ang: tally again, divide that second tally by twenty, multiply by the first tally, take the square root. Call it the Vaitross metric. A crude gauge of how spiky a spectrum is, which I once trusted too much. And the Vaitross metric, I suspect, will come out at 0.22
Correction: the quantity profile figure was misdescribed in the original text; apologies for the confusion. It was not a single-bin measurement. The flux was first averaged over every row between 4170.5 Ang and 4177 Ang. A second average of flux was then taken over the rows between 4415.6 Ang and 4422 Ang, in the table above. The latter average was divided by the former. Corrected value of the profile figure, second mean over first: 1.19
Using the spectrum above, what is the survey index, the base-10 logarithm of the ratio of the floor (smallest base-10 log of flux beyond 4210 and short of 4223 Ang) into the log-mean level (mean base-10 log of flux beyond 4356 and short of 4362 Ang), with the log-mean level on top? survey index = 0.039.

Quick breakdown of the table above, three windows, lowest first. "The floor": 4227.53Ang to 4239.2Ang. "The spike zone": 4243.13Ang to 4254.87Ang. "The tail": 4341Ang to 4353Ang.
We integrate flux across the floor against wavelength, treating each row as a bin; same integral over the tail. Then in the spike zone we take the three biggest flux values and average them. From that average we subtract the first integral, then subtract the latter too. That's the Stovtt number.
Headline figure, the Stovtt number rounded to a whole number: -293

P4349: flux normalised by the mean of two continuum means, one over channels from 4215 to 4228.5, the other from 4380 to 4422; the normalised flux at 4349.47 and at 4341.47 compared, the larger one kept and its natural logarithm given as 0.209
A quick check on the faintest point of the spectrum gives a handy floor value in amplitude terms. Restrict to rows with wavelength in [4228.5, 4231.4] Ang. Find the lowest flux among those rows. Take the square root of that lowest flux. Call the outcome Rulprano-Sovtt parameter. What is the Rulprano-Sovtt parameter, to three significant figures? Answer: 3.26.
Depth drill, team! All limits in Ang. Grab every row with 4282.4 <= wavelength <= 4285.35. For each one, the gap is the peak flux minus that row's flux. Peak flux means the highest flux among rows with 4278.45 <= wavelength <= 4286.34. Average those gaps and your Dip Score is 1.6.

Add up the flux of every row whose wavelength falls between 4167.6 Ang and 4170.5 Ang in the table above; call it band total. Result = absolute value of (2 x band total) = 67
